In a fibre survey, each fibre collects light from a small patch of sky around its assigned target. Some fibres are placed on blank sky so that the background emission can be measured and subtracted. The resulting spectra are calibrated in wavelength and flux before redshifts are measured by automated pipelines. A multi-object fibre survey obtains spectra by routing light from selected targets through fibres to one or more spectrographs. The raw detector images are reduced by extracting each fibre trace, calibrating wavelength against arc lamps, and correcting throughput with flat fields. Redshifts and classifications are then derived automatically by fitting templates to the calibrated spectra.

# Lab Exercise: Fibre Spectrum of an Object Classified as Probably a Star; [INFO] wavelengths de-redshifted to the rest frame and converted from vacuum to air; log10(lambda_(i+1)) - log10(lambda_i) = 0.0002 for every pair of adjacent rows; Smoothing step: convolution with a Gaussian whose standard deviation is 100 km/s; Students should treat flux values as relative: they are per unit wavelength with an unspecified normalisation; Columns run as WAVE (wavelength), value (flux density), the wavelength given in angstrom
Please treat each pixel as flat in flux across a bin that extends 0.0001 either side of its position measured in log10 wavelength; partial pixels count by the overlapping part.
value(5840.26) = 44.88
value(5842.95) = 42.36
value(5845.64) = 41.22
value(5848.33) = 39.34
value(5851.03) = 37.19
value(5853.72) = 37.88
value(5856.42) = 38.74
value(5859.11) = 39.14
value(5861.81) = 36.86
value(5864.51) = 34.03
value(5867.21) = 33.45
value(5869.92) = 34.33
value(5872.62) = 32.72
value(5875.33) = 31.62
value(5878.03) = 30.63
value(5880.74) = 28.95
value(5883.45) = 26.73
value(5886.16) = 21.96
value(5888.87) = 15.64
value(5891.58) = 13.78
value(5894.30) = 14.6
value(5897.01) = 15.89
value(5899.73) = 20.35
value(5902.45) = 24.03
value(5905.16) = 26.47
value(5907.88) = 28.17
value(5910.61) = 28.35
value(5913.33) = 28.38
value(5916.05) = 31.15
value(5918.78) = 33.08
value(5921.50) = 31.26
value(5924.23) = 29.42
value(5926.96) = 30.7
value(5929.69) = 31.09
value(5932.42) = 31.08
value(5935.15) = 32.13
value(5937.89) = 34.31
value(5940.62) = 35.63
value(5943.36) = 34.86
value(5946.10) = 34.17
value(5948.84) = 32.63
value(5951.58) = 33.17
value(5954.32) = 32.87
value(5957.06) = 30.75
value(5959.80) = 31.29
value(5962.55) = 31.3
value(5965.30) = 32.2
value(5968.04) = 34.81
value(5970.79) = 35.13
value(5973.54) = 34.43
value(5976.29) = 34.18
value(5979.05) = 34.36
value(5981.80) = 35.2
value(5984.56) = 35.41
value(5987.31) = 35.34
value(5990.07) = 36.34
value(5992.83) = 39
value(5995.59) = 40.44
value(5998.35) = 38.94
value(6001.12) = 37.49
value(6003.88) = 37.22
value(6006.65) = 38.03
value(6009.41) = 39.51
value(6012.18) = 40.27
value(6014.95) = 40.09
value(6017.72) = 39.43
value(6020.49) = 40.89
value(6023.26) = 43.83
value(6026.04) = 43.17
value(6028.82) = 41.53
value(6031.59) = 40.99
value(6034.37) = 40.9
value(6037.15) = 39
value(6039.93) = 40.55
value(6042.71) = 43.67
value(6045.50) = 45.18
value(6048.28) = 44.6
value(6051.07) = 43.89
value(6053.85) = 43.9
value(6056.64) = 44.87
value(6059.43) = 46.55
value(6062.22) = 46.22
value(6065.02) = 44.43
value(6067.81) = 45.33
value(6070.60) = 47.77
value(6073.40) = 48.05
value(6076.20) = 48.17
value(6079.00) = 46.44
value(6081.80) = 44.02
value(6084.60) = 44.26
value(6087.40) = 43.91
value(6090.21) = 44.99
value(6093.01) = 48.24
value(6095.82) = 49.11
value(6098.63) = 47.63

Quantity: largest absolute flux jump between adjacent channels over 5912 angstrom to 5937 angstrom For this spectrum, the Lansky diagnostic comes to 2.8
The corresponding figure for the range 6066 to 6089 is 2.4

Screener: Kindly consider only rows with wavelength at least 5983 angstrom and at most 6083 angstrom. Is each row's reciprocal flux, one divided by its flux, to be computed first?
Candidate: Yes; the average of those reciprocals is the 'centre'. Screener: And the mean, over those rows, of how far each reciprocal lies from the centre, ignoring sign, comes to 0.0018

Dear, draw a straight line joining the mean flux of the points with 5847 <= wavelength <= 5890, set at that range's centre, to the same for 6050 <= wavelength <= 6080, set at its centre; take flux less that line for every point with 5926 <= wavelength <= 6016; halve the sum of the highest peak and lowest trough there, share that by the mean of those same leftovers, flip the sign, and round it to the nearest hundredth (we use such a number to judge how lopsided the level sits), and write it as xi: -0.95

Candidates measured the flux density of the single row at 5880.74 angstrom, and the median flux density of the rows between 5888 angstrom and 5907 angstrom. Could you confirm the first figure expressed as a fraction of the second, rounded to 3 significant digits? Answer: 1.82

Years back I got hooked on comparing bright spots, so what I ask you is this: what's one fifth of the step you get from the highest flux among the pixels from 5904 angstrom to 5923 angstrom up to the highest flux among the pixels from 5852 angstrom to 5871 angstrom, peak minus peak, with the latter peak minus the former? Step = 1.2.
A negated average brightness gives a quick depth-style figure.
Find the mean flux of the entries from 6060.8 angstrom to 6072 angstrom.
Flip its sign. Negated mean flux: -46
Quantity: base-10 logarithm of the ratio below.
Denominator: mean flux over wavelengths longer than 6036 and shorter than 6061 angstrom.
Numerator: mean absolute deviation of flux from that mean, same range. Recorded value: -1.41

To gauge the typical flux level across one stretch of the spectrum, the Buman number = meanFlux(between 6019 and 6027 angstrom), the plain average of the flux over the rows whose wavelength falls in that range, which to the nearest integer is 43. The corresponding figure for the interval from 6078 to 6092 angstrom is 45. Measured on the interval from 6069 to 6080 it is 48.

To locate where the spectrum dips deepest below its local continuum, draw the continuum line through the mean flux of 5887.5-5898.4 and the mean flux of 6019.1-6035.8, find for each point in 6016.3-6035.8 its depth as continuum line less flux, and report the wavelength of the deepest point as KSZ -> 6034.37 angstrom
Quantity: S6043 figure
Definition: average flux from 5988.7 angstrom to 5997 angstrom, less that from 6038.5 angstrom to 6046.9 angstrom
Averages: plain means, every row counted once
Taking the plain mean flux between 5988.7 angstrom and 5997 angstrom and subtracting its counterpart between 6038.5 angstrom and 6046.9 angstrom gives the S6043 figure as -4.5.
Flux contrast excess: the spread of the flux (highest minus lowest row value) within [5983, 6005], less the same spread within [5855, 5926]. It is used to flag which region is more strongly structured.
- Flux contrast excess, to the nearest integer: -20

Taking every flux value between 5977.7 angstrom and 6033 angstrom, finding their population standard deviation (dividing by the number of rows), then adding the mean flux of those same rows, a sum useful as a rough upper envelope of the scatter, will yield 41.5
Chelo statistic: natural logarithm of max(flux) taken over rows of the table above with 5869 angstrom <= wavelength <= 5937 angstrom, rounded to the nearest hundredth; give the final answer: 3.54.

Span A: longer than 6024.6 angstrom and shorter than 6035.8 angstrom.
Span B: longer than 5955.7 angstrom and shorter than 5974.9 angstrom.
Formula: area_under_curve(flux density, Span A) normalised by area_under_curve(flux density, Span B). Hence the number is 0.7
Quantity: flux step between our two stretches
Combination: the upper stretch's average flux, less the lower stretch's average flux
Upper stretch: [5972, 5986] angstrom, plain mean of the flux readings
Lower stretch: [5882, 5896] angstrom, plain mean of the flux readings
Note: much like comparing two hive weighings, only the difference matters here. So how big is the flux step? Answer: 16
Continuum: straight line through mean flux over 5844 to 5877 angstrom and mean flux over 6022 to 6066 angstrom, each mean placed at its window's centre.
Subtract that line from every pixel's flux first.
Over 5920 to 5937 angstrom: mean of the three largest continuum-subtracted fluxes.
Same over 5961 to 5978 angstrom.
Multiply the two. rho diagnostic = 43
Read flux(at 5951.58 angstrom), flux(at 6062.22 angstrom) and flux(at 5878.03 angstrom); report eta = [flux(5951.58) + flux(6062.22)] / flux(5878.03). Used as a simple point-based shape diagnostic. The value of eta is 2.59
